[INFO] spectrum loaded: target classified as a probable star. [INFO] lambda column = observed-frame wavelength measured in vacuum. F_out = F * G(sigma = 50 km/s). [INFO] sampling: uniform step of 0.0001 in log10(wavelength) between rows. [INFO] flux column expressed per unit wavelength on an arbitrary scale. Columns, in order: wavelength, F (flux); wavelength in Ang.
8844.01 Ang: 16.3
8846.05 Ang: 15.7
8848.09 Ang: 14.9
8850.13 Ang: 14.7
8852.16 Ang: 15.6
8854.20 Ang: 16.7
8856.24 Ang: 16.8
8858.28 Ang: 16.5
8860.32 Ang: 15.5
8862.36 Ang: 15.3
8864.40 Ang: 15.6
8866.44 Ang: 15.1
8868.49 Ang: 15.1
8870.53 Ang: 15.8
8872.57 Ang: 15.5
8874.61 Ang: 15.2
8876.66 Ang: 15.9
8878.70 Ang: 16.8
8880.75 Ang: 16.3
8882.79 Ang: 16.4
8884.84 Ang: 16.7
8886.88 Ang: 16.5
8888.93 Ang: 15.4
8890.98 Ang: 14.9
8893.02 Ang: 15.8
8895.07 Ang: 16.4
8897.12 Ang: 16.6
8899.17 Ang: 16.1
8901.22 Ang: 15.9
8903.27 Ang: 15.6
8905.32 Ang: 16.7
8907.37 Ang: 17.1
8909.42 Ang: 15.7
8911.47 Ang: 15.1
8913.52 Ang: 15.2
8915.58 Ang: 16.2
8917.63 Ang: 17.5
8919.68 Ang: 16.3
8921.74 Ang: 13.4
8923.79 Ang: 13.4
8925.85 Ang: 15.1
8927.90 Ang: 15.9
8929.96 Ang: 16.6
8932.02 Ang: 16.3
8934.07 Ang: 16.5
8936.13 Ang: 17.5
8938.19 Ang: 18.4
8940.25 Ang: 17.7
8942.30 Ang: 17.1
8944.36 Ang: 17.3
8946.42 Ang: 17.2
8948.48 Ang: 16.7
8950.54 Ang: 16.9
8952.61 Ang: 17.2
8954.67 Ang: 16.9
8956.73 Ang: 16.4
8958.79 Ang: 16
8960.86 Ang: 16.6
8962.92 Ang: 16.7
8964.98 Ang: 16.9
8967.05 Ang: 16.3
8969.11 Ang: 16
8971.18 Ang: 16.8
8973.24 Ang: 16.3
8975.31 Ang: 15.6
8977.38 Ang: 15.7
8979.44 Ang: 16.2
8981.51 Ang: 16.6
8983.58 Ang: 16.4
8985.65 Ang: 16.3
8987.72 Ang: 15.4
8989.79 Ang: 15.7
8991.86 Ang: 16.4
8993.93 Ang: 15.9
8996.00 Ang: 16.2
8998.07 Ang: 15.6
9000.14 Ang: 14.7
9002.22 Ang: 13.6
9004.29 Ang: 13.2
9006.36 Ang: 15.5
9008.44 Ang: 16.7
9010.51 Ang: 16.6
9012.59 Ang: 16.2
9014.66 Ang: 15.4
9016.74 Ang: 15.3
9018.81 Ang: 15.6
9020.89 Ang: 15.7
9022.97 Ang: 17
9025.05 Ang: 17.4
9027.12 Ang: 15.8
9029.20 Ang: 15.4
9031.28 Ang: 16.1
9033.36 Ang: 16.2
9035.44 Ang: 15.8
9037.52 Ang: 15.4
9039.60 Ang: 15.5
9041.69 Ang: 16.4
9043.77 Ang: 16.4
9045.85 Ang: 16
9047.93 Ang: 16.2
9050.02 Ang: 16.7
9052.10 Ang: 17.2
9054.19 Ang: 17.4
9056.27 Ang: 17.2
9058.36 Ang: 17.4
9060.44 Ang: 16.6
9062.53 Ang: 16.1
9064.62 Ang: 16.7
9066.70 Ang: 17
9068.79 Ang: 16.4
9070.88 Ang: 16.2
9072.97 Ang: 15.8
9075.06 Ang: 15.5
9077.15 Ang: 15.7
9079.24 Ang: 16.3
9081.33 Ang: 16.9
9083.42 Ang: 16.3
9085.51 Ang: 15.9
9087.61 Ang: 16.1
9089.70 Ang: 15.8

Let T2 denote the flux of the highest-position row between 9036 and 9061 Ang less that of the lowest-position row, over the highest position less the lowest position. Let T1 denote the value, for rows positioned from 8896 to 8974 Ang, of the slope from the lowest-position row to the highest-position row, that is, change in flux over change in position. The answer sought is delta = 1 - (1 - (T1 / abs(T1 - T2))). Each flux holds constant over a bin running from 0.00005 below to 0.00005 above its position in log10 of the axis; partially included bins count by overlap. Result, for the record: -0.1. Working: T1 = 0.00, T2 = 0.05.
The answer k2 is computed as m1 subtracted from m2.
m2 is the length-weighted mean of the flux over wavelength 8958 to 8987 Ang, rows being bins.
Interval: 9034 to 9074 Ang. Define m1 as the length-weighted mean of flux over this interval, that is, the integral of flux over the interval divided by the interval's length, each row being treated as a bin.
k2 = -0.1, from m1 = 16.4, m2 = 16.3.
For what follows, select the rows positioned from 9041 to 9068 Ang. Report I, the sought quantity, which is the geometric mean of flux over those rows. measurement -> 16.7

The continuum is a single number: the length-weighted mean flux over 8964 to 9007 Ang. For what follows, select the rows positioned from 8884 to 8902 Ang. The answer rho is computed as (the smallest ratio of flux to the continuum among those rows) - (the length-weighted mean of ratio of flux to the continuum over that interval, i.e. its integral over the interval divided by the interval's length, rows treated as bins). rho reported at -0.07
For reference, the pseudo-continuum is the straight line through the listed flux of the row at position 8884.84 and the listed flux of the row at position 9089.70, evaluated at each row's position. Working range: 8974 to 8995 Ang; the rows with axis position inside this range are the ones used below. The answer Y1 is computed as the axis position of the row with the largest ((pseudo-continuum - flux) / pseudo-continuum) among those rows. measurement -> 8987.72 Ang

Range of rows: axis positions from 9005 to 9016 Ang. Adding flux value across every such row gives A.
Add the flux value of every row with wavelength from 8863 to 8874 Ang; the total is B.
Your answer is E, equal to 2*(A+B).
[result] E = 315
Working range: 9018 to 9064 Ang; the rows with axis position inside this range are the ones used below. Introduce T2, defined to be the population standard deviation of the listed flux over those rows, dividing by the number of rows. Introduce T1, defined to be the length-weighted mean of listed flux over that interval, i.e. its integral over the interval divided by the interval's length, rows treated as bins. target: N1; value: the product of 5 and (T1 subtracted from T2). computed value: -78.4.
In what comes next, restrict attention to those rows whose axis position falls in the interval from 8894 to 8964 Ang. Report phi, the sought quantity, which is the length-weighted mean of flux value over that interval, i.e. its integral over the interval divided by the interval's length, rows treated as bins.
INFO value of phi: 16.4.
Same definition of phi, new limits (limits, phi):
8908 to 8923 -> 15.6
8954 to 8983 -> 16.4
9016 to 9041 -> 15.9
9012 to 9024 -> 15.9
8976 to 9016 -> 15.7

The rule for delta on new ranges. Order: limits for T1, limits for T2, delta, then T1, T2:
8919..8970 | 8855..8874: -0.1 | -0.01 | -0.08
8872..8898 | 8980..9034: 0.9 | 0.04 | -0.01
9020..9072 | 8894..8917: 0.5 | 0.01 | -0.01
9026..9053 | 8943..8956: 0.6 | 0.06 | -0.04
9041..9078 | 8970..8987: -1.3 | -0.02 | -0.03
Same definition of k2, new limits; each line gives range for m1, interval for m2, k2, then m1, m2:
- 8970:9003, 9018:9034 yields 0.3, 15.9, 16.2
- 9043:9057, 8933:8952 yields 0.5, 16.7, 17.3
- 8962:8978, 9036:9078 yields 0.1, 16.3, 16.4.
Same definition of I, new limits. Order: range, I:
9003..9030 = 15.8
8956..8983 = 16.3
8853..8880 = 15.8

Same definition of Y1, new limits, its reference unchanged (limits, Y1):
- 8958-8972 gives 8958.79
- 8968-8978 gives 8975.31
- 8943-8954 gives 8948.48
